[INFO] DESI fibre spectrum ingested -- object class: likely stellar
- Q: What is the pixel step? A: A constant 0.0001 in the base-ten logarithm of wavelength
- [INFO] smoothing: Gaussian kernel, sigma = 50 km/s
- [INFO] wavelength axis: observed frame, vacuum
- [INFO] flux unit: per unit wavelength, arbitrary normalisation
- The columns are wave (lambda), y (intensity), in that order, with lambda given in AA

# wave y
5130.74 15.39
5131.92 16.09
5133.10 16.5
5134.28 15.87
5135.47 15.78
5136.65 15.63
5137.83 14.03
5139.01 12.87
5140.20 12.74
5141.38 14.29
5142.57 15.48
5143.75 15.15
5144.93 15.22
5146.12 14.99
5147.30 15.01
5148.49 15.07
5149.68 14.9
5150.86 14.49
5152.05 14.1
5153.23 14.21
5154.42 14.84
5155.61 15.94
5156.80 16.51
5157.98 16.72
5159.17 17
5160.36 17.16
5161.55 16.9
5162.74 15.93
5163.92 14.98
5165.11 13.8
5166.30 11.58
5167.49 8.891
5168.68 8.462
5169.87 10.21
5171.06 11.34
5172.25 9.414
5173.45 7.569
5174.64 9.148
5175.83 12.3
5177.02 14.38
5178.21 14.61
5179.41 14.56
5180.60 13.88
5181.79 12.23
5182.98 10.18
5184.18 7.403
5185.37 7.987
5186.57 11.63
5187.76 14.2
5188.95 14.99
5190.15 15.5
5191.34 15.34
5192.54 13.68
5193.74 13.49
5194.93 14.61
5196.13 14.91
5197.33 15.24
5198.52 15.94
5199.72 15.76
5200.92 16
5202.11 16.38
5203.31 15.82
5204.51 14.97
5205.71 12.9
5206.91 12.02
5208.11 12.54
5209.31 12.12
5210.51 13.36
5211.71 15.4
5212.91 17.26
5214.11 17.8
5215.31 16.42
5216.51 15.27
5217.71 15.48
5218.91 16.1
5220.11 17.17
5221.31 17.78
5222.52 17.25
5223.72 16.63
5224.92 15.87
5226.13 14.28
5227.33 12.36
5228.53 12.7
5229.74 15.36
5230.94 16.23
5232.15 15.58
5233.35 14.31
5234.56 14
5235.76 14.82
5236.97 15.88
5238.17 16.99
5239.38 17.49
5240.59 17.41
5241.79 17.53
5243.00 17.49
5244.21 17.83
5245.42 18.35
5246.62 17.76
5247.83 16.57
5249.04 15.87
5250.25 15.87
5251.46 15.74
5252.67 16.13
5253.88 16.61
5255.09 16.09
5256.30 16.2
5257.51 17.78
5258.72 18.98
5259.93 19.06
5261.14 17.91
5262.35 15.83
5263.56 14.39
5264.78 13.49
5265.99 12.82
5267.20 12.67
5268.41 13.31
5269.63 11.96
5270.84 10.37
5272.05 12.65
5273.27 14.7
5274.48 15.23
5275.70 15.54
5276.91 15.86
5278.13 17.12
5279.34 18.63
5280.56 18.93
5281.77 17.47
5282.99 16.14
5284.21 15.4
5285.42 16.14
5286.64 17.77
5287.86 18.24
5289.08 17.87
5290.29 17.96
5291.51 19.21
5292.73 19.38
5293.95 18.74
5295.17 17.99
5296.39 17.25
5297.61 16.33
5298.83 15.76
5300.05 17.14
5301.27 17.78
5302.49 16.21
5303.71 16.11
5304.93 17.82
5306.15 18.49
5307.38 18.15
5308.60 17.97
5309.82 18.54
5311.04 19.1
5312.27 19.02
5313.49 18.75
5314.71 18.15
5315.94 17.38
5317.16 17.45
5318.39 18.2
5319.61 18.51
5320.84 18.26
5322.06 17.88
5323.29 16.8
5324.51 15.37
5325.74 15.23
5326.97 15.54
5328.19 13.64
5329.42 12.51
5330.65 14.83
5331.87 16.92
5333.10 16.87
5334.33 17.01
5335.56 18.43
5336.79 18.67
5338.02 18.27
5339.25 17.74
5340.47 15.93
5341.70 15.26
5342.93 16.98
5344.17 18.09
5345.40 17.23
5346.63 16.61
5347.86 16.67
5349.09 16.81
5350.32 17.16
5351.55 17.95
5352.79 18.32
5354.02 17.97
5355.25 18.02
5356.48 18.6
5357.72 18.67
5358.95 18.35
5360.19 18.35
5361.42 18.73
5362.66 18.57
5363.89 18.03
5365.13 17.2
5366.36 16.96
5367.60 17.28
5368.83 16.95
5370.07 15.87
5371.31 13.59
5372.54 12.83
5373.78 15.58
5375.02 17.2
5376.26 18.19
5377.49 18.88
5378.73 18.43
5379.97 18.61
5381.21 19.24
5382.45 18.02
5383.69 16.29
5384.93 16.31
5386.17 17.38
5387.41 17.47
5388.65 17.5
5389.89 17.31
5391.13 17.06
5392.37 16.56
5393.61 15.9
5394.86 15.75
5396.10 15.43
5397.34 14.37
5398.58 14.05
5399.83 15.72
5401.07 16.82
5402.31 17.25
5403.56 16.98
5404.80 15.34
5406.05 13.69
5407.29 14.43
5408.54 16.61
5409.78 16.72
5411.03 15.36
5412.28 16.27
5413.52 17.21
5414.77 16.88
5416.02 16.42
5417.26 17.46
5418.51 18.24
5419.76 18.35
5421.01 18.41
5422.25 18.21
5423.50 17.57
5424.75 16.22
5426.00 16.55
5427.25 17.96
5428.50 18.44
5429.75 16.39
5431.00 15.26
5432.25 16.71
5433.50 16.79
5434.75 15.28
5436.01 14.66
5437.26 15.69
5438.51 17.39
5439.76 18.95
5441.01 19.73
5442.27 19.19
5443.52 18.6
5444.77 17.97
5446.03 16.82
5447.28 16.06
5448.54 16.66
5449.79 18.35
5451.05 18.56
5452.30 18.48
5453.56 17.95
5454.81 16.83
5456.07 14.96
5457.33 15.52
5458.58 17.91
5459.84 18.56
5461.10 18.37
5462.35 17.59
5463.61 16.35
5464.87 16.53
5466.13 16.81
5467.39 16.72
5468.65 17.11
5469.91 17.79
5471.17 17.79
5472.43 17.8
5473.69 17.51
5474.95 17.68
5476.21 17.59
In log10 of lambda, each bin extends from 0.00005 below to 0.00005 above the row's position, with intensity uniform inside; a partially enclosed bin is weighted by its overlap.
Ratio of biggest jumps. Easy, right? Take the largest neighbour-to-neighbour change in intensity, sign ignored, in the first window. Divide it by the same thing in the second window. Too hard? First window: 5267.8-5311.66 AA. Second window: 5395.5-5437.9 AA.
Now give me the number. 1.0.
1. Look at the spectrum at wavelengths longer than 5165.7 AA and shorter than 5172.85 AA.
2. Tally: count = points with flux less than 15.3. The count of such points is 6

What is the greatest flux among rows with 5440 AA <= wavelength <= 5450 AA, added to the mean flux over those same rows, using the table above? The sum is 37.7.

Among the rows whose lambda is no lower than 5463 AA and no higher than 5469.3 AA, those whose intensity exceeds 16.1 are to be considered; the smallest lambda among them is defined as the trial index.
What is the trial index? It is 5463.61 AA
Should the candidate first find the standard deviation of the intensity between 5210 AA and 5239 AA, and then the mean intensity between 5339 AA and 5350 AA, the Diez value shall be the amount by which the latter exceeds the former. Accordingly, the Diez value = 15.3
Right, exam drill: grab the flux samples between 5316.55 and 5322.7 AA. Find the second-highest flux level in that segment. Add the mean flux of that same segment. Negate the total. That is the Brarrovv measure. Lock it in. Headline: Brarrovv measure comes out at -36.3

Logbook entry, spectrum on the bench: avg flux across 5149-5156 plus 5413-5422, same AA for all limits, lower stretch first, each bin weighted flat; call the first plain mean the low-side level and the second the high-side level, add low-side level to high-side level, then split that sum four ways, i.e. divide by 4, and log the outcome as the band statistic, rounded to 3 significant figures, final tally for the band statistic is 8.08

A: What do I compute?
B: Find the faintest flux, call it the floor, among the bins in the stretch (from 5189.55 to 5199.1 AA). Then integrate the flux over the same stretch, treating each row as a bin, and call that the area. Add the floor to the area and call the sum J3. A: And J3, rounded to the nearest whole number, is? 155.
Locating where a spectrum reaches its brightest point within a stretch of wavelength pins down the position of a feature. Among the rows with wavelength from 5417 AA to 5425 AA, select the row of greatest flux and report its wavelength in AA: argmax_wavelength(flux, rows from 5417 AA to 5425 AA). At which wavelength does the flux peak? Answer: 5421.01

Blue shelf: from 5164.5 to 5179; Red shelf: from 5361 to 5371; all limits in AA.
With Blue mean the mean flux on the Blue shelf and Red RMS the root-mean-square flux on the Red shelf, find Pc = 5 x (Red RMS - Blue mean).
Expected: 32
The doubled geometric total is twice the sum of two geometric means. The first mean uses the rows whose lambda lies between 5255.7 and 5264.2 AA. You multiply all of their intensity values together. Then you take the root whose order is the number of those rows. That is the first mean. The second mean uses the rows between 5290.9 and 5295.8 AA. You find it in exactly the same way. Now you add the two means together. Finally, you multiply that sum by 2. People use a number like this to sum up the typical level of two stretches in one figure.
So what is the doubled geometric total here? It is 72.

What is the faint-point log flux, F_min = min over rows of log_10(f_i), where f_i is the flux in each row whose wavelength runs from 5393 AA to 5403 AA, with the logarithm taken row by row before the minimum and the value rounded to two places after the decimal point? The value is 1.15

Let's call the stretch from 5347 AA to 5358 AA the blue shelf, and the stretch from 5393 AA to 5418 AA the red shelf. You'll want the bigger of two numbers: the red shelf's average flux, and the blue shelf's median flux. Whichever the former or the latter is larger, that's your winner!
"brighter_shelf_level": 18.0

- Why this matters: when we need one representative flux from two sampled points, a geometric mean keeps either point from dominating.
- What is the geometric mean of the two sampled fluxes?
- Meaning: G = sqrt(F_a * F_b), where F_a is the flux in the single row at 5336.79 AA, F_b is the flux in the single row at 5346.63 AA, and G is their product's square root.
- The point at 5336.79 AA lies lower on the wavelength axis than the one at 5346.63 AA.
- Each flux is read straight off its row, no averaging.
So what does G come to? 17.6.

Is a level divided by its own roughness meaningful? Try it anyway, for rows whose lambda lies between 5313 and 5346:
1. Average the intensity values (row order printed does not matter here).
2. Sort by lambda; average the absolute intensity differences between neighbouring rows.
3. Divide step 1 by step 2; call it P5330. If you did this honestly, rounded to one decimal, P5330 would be 19.5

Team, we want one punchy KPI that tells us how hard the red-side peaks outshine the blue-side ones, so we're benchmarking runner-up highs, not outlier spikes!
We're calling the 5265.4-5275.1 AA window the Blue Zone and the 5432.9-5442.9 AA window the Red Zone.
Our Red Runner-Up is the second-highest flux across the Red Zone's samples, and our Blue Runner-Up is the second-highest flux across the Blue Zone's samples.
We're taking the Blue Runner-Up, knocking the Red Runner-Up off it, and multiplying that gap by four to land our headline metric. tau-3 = -18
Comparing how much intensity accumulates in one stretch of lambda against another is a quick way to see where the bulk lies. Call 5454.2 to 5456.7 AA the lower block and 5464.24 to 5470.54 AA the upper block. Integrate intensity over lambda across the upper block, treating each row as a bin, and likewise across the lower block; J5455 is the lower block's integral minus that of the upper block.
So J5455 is -67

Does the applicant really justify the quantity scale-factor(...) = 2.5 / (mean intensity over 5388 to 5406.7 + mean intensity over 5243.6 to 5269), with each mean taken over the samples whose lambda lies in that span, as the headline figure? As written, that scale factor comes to 0.078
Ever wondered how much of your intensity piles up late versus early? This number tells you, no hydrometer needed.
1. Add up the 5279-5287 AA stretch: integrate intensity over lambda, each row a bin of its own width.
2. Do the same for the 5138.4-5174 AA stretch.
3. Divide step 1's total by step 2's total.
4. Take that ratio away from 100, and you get 99.7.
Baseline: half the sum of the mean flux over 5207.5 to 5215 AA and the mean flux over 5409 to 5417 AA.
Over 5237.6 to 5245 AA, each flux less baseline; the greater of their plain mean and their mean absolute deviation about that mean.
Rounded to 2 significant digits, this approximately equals 1.8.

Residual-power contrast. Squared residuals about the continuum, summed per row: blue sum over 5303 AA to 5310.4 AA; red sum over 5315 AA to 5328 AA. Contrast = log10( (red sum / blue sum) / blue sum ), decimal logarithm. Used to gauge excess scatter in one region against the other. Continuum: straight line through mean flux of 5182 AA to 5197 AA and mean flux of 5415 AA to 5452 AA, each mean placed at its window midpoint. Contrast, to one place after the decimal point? -1.8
